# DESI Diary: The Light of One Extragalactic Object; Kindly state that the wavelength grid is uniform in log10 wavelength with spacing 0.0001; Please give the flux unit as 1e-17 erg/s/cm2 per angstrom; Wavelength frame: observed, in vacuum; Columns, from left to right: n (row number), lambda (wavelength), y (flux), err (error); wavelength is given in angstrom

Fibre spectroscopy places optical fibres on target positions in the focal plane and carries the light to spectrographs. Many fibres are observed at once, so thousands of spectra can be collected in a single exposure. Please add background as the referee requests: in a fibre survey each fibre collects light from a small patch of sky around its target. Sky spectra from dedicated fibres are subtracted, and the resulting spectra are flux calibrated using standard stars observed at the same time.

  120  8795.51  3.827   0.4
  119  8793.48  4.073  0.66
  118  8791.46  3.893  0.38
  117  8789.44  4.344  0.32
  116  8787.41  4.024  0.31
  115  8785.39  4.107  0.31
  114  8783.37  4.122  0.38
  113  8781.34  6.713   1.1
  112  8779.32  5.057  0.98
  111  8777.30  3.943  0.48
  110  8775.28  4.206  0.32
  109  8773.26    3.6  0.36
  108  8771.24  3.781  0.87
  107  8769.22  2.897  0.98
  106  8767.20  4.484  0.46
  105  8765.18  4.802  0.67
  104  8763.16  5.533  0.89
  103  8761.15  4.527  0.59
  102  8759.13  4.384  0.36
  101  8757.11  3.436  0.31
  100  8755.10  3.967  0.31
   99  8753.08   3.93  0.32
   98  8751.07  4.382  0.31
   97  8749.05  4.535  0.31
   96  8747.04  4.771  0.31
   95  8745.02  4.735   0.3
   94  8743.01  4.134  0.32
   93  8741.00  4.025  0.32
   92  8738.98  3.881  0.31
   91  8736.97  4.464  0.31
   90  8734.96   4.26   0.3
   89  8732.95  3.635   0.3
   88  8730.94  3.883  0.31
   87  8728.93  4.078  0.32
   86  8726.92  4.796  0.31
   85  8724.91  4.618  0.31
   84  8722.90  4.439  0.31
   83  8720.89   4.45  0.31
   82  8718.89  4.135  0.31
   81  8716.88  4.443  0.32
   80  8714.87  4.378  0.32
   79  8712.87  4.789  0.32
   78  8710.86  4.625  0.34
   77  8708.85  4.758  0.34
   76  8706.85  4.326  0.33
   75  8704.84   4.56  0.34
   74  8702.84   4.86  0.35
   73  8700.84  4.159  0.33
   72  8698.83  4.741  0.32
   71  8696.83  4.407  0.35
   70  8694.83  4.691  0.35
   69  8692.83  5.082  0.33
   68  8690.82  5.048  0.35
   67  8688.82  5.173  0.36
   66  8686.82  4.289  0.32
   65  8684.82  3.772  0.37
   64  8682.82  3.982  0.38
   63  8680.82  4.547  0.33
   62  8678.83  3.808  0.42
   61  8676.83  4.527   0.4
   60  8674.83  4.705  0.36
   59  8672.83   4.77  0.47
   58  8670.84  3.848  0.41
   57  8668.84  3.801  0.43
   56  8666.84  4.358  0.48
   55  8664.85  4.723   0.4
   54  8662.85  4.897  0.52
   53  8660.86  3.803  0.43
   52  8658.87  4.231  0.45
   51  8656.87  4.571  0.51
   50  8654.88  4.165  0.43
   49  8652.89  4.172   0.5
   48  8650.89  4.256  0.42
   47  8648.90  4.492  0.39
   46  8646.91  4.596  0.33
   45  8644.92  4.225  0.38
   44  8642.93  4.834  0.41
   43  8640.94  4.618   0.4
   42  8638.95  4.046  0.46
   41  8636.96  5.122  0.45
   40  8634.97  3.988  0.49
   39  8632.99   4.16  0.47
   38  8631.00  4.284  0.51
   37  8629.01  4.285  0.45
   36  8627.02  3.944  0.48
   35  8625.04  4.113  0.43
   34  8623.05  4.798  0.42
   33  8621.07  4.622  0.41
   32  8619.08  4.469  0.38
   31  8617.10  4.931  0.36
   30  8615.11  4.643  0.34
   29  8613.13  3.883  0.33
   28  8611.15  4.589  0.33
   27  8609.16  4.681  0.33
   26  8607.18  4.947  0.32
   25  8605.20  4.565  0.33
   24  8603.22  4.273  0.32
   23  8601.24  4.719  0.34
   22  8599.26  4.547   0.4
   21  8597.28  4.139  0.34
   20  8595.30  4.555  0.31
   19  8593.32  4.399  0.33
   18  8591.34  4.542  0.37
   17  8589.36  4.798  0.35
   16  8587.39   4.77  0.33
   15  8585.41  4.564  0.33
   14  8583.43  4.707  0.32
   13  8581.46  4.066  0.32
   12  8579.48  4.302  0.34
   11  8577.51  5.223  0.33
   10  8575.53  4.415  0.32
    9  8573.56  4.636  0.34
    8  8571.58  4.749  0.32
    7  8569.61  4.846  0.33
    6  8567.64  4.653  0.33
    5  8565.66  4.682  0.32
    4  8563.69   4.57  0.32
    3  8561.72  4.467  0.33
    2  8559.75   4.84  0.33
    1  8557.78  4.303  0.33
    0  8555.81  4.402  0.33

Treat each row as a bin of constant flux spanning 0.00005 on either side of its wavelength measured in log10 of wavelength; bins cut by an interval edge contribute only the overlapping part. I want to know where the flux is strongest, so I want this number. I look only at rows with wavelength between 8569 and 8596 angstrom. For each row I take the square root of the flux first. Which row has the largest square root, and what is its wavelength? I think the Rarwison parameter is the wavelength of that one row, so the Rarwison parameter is 8577.51 angstrom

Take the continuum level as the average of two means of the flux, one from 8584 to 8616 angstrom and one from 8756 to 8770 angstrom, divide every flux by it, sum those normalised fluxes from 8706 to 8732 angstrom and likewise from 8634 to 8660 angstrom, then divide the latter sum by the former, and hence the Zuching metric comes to 0.99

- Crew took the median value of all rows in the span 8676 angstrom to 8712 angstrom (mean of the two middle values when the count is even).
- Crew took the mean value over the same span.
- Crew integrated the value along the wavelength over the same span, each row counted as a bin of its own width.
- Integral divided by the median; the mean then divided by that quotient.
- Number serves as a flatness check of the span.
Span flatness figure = 0.126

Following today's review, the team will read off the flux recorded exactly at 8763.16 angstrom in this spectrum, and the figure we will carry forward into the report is 5.533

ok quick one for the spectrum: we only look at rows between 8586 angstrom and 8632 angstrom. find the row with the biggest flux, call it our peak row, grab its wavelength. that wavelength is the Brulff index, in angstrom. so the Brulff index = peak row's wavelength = 8607.18 angstrom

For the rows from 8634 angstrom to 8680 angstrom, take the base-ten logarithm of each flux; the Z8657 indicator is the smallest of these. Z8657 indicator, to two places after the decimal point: 0.58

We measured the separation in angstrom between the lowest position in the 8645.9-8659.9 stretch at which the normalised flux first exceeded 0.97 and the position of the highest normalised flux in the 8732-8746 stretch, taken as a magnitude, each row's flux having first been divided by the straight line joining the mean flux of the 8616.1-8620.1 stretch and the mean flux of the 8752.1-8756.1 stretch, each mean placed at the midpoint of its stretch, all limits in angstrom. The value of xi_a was 98.1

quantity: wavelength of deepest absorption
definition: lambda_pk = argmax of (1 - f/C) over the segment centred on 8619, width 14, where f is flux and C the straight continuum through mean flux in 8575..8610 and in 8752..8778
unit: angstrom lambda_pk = 8613.13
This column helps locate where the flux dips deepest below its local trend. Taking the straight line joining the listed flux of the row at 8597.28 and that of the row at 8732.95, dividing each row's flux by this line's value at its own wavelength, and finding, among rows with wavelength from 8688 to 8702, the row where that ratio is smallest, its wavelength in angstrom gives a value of 8700.84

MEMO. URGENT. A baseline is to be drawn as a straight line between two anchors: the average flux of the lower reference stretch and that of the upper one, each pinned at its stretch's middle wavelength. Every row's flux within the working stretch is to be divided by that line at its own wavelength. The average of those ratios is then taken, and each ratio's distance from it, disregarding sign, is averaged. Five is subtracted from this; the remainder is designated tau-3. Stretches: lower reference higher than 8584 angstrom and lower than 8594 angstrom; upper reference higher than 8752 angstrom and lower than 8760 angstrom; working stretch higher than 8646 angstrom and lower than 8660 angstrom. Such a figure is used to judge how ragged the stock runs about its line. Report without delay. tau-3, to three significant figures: -4.96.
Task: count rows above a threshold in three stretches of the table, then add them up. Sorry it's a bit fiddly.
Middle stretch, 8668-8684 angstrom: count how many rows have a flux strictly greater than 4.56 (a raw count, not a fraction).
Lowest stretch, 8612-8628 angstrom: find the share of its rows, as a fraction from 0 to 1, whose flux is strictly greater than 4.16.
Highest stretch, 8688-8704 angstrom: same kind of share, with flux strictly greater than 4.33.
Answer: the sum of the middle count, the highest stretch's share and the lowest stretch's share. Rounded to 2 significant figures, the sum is 3.5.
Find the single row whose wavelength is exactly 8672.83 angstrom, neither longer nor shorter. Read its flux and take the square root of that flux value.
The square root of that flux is 2.18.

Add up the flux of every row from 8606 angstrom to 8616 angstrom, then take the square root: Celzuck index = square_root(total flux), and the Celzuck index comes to 4.769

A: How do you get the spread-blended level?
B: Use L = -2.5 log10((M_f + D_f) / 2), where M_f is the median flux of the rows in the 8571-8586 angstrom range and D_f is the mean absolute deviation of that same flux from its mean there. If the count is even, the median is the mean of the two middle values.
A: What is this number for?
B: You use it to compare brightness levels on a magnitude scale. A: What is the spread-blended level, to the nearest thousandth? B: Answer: -0.961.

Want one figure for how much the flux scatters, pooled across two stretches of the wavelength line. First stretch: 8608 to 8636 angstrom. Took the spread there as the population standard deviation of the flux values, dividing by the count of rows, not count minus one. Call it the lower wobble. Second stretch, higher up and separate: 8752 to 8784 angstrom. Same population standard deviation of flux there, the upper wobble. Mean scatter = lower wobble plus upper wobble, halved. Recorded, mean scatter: 0.60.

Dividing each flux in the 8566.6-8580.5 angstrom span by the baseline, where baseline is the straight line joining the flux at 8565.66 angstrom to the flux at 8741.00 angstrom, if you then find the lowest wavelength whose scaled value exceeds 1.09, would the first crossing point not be 8577.51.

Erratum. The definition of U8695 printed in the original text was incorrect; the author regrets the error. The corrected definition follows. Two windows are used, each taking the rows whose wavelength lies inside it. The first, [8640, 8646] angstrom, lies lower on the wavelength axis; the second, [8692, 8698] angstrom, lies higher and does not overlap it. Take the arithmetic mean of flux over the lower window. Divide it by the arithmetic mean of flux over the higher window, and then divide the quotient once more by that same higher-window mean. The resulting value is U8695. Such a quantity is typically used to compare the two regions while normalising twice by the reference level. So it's 0.204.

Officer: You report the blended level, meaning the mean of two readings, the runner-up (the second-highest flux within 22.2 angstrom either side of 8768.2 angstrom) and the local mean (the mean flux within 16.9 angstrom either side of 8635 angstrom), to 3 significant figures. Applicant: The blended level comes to 4.97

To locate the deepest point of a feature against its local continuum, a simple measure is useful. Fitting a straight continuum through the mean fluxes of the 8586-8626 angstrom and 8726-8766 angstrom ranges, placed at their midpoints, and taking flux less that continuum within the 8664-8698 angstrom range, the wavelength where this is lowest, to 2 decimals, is 8684.82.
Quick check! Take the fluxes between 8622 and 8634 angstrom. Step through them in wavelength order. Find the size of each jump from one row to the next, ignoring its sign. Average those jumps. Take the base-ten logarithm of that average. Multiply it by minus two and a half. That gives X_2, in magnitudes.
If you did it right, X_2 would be 1.4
